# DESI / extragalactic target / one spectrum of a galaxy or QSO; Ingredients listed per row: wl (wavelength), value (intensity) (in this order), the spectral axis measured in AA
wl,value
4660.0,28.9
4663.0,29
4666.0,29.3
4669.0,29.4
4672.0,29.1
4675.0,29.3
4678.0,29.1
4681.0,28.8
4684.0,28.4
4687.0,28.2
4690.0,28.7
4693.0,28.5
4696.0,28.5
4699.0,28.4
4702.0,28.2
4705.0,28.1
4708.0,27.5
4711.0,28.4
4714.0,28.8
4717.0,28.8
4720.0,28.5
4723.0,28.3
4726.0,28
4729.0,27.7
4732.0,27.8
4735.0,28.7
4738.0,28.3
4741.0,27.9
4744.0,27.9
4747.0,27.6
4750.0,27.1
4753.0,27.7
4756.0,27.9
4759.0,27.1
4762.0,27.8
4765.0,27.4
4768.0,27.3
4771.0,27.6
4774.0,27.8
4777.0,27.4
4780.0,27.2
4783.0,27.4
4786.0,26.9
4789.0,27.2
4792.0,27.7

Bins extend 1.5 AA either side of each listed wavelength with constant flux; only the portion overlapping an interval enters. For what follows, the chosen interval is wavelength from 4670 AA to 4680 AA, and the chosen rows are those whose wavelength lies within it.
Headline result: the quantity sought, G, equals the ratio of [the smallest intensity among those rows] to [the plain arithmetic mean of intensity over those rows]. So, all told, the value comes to 0.998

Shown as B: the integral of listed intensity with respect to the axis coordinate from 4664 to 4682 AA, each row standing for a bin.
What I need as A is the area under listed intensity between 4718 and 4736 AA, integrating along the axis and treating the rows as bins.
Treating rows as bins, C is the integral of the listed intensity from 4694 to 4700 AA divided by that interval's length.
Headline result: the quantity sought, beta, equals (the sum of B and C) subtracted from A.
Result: -47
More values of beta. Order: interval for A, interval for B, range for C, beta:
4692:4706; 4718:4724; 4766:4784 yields 199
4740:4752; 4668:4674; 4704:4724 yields 128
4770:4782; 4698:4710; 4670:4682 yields -36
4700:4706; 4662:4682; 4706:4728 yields -442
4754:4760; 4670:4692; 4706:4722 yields -497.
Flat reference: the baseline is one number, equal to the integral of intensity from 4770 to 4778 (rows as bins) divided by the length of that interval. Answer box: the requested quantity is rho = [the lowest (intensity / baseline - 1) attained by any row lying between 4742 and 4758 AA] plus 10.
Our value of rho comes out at 9.98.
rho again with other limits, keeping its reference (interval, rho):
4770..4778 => 9.99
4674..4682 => 10.04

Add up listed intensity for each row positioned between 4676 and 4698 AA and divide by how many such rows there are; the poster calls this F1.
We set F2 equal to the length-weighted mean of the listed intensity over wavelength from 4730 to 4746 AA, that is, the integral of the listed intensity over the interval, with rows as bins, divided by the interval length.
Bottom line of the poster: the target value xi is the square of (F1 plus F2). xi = 3214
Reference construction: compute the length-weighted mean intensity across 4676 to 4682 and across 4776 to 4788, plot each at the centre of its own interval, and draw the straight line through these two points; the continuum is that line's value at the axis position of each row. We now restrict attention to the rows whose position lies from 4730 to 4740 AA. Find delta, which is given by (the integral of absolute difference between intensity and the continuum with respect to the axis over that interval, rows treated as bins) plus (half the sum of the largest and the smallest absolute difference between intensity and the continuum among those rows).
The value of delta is 4.5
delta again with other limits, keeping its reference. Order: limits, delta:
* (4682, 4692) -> 4.4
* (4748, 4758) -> 3.5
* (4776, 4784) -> 1.0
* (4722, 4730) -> 2.0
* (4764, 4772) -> 1.4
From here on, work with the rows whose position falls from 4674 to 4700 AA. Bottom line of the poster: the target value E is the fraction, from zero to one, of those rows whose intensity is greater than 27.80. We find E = 1.00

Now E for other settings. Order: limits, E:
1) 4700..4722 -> 0.86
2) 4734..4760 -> 0.56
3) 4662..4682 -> 1.00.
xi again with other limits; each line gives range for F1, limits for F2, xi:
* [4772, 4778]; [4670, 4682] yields 3215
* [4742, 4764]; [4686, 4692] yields 3143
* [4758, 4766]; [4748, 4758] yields 3023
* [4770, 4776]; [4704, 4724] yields 3142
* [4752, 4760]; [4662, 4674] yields 3224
